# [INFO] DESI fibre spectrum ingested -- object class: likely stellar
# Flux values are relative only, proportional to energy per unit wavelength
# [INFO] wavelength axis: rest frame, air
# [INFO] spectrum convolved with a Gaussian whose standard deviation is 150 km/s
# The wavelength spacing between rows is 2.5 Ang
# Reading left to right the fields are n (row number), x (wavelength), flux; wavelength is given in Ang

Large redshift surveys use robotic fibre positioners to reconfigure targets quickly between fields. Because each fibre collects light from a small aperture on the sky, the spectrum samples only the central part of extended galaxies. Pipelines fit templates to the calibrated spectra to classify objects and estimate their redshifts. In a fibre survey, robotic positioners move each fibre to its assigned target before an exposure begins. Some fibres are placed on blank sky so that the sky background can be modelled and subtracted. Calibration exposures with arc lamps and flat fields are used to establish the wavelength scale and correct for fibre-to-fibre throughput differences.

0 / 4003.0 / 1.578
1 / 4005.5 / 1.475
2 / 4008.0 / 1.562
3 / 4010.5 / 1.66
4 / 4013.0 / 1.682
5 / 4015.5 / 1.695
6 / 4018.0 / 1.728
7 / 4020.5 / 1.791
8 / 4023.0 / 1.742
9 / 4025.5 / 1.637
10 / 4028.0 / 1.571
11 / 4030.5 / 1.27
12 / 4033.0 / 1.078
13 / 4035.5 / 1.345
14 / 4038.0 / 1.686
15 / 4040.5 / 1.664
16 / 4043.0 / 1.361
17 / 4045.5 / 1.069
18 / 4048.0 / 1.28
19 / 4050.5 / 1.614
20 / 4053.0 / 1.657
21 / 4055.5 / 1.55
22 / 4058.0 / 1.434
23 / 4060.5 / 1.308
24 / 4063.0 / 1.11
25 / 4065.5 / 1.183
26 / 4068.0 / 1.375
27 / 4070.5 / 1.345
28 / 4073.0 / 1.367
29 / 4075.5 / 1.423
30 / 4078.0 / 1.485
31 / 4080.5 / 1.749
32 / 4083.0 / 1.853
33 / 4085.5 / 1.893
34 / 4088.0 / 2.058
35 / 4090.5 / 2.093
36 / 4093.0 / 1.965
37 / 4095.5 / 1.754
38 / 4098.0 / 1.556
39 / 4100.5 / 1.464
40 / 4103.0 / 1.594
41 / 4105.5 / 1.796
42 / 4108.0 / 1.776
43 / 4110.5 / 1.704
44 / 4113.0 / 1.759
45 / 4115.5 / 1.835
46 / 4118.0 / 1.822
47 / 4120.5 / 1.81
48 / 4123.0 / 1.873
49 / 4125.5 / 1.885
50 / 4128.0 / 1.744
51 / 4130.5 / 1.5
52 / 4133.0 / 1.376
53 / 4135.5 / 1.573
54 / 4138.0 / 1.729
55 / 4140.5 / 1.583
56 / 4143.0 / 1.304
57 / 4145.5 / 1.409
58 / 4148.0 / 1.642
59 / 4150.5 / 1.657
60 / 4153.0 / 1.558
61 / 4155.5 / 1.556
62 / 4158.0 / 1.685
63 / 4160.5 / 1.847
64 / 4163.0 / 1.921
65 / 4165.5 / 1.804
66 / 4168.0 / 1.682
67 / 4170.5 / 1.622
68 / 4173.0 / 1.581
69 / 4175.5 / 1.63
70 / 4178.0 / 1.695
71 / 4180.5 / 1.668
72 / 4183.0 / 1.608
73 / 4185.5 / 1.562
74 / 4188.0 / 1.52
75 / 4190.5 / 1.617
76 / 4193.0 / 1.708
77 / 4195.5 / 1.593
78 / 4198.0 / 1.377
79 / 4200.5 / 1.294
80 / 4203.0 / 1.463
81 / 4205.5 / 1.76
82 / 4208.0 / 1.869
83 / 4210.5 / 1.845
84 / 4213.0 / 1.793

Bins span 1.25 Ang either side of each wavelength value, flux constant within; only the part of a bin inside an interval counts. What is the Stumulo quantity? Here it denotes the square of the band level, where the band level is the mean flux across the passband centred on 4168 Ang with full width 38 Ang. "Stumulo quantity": 2.8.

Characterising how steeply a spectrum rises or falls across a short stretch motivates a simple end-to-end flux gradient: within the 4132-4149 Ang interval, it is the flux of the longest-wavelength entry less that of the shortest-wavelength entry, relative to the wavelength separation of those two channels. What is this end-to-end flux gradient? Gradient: 0.018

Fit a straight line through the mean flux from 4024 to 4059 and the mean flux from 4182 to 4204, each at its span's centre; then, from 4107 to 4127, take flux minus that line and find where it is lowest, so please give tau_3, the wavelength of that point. 4110.5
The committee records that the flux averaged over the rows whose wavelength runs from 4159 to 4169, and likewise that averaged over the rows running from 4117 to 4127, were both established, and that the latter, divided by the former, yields 1.02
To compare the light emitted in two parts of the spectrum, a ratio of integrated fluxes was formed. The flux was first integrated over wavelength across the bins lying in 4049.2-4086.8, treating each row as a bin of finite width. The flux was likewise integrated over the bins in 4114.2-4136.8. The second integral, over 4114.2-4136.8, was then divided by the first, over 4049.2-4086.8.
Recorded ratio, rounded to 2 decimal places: 0.69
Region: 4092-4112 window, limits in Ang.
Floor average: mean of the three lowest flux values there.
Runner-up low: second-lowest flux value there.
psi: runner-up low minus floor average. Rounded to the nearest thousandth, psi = 0.018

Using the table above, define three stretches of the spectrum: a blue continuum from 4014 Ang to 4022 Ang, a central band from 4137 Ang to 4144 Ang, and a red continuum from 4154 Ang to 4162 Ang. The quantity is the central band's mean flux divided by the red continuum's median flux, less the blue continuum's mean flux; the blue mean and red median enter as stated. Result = -0.82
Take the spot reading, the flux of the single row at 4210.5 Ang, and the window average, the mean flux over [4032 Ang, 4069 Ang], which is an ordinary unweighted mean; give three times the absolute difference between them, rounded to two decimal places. 1.39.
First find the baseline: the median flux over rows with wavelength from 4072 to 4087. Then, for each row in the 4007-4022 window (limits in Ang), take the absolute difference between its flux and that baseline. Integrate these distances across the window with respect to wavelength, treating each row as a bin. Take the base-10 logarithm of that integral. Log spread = 0.12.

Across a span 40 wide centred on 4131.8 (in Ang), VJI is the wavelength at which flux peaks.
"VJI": 4125.5 Ang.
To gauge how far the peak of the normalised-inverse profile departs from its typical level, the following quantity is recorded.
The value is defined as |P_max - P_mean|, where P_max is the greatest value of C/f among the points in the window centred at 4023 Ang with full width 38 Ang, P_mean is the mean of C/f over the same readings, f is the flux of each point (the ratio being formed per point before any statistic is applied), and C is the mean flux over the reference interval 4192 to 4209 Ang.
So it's 0.44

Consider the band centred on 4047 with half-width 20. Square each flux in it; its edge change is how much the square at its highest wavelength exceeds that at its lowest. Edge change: -1.1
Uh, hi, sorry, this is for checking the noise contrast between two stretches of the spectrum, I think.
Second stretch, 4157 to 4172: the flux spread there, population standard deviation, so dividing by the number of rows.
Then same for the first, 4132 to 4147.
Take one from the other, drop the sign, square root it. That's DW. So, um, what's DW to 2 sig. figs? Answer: 0.20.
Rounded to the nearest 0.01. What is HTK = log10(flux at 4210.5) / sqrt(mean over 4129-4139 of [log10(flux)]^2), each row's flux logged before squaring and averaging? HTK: 1.39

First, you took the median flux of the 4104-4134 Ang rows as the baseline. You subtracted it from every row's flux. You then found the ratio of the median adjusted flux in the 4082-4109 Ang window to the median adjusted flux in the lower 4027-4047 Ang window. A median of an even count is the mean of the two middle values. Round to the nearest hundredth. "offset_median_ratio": -0.02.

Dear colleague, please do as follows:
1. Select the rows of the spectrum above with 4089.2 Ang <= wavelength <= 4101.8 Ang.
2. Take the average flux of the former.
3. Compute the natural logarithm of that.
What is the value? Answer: 0.57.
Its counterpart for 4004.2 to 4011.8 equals 0.45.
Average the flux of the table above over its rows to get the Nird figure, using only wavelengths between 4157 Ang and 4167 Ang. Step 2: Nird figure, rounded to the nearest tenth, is 1.8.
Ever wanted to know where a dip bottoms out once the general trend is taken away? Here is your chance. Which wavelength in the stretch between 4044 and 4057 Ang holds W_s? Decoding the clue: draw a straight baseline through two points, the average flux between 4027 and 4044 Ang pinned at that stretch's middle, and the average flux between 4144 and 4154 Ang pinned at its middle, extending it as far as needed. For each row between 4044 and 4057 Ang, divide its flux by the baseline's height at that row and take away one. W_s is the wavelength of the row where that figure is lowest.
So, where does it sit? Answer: 4045.5 Ang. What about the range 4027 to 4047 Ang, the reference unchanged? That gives 4045.5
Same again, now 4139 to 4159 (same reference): 4143.0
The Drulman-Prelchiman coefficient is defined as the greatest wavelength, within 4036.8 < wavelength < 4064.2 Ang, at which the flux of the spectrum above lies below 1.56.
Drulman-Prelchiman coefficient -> 4063.0 Ang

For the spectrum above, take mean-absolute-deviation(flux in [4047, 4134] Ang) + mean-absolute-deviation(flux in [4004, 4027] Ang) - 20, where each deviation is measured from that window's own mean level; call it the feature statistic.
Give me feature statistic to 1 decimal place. -19.7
